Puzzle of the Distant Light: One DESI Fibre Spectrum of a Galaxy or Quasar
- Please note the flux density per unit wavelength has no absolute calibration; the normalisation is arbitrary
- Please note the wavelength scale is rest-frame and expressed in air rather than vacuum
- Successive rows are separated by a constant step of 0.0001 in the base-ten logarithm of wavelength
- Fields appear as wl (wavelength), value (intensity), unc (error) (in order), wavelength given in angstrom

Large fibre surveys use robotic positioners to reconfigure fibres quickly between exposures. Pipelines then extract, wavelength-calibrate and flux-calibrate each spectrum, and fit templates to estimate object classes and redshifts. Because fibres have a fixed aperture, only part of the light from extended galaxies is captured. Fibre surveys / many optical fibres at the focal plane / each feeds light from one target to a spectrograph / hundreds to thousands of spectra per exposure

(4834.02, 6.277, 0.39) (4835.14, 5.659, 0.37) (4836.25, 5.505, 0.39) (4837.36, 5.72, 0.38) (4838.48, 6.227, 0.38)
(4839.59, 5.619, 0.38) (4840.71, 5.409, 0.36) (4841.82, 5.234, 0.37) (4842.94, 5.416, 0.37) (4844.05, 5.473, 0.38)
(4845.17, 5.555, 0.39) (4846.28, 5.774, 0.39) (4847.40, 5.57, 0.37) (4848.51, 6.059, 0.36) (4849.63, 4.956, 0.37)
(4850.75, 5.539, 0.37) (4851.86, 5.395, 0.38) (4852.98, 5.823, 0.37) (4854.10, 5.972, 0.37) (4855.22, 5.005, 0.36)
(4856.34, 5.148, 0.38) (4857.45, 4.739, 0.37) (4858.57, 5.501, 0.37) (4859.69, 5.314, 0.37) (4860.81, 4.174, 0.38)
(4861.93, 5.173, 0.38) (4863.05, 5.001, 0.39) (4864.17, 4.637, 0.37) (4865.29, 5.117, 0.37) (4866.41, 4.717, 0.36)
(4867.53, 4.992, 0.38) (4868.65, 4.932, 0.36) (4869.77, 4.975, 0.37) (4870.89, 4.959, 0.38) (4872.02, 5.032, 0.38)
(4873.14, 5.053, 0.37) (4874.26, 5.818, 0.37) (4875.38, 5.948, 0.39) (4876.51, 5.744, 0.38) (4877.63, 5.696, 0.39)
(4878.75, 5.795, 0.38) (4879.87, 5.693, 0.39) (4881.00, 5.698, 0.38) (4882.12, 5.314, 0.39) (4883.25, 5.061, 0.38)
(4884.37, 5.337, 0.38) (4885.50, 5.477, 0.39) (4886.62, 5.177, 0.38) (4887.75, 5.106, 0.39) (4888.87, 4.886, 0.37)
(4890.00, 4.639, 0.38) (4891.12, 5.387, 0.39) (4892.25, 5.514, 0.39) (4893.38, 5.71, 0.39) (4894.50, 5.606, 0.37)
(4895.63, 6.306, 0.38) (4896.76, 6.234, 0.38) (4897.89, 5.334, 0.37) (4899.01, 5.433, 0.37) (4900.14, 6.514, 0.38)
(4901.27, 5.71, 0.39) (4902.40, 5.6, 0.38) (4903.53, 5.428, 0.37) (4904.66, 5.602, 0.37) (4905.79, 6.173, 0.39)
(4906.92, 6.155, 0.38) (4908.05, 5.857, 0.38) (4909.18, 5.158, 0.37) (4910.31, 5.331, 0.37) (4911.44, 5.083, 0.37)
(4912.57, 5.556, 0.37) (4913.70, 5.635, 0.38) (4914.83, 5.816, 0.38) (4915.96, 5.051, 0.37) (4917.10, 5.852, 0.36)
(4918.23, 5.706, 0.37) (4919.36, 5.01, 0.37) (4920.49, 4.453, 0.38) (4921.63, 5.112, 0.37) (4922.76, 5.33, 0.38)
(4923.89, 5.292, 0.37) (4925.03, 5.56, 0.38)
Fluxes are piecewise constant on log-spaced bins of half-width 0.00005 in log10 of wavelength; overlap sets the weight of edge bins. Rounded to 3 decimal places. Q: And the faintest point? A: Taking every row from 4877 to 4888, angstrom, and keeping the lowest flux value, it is 5.061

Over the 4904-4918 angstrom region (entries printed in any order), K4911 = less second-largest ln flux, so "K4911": -1.82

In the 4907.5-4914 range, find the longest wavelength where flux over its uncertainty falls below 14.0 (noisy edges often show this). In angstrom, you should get 4911.44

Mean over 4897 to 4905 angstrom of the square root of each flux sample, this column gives 2.38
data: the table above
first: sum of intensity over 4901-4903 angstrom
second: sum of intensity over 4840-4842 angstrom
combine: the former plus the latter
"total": 22.0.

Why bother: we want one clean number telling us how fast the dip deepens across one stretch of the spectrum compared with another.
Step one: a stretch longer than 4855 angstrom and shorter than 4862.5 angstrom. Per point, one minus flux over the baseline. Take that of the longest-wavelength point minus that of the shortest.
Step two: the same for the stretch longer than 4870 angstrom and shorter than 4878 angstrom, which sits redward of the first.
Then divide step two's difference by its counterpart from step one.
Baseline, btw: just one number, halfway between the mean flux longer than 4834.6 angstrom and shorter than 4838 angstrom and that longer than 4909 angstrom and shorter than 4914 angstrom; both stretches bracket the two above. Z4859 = 4.4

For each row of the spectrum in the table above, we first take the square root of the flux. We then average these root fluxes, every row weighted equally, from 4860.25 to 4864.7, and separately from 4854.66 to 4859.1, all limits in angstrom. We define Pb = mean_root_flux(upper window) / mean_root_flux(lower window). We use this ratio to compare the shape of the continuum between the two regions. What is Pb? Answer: 0.964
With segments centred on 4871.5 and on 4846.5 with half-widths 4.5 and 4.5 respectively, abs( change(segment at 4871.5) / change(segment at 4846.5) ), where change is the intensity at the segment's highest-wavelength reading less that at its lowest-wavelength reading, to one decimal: 7.8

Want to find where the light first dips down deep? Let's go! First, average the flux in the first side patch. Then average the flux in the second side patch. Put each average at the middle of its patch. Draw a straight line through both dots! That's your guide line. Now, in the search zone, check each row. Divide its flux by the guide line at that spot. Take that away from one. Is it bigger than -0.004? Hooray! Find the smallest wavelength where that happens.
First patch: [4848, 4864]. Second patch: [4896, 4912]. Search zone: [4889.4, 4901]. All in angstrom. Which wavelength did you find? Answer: 4890.00 angstrom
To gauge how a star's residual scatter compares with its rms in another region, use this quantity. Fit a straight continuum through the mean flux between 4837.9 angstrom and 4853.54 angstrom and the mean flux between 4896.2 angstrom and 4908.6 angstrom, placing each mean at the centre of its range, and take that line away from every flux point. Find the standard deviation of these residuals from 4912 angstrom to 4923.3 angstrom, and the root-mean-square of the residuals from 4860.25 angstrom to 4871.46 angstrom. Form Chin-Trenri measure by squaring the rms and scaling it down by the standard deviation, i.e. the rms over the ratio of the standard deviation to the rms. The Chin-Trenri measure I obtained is 1.6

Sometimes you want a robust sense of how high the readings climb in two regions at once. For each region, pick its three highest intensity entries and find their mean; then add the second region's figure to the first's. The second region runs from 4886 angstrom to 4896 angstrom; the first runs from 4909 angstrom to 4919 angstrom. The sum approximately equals 11.7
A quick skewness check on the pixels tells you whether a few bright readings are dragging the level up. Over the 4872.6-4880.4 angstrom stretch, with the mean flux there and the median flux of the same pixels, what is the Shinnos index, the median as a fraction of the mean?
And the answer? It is 1.01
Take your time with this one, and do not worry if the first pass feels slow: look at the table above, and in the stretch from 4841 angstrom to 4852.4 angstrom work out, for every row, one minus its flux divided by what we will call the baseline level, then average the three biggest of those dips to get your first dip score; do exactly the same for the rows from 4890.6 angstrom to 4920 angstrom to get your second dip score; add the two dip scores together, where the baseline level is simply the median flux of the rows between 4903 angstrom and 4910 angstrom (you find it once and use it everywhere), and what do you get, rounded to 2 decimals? 0.21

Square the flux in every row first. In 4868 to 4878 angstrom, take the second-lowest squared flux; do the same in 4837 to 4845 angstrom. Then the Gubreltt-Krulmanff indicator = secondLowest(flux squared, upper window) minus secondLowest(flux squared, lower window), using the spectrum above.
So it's -4.7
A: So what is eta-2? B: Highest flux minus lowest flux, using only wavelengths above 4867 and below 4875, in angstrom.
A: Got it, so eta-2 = 0.89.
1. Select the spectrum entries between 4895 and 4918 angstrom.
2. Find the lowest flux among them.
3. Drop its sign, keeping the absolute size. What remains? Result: 5.1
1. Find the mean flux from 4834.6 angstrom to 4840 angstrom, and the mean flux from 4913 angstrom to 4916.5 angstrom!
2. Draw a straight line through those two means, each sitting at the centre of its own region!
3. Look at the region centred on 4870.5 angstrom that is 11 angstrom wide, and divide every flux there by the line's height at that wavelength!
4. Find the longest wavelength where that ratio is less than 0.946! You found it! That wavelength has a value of 4873.14 angstrom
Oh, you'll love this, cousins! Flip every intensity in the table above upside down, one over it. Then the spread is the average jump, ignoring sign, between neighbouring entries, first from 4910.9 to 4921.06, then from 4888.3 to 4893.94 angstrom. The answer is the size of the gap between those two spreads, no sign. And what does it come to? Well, 0.0036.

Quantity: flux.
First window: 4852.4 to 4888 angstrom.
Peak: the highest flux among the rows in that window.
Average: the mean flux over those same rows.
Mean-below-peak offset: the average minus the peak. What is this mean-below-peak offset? -0.72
